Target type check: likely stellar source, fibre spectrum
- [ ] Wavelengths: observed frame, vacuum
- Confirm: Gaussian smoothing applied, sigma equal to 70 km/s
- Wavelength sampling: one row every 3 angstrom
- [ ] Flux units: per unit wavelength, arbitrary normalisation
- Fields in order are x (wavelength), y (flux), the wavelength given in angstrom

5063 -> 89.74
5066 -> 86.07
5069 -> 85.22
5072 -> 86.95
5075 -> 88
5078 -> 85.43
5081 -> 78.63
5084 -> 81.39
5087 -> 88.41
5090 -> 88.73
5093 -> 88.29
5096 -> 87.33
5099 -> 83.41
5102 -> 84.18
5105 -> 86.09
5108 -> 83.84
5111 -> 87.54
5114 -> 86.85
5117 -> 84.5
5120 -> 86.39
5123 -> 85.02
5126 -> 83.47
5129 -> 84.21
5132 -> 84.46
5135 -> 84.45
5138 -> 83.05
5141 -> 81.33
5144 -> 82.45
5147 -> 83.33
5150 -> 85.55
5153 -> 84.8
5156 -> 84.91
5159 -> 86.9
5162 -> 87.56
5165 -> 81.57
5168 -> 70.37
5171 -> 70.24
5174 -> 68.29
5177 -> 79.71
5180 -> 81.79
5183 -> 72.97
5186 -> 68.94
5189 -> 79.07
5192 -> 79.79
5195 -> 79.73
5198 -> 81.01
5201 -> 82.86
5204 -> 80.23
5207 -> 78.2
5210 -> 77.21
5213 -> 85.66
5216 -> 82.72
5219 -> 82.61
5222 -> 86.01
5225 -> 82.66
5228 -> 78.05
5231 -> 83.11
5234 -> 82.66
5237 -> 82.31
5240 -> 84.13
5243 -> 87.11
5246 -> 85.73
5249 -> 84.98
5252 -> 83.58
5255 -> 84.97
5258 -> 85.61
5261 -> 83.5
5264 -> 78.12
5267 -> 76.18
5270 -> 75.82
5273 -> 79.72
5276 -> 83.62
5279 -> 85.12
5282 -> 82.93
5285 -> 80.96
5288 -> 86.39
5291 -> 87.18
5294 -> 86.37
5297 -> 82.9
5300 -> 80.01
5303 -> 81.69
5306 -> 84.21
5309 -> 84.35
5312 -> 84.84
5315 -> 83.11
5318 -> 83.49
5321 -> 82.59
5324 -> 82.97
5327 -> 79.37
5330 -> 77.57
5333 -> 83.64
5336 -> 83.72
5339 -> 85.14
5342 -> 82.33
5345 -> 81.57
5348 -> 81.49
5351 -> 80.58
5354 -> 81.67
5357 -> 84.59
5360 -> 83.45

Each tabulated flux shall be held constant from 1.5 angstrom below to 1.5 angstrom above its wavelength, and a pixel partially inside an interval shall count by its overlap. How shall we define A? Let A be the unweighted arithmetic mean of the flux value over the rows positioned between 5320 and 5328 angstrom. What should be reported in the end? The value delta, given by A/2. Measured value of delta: 40.8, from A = 81.6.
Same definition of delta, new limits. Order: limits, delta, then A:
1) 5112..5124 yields 42.8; 85.7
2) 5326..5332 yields 39.2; 78.5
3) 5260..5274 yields 39.3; 78.7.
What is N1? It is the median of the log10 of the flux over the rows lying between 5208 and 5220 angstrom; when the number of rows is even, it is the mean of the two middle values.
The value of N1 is 1.92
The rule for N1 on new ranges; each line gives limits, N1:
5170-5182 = 1.87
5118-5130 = 1.93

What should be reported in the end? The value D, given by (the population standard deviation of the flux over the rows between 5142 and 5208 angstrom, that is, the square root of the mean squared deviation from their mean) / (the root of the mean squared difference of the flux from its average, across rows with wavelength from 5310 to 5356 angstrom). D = 2.9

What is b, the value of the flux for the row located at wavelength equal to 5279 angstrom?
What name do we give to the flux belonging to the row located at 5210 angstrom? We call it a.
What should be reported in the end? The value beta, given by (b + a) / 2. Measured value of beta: 81.2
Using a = 77.21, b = 85.12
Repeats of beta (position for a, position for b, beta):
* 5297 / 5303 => 82.3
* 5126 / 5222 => 84.7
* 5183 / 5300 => 76.5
